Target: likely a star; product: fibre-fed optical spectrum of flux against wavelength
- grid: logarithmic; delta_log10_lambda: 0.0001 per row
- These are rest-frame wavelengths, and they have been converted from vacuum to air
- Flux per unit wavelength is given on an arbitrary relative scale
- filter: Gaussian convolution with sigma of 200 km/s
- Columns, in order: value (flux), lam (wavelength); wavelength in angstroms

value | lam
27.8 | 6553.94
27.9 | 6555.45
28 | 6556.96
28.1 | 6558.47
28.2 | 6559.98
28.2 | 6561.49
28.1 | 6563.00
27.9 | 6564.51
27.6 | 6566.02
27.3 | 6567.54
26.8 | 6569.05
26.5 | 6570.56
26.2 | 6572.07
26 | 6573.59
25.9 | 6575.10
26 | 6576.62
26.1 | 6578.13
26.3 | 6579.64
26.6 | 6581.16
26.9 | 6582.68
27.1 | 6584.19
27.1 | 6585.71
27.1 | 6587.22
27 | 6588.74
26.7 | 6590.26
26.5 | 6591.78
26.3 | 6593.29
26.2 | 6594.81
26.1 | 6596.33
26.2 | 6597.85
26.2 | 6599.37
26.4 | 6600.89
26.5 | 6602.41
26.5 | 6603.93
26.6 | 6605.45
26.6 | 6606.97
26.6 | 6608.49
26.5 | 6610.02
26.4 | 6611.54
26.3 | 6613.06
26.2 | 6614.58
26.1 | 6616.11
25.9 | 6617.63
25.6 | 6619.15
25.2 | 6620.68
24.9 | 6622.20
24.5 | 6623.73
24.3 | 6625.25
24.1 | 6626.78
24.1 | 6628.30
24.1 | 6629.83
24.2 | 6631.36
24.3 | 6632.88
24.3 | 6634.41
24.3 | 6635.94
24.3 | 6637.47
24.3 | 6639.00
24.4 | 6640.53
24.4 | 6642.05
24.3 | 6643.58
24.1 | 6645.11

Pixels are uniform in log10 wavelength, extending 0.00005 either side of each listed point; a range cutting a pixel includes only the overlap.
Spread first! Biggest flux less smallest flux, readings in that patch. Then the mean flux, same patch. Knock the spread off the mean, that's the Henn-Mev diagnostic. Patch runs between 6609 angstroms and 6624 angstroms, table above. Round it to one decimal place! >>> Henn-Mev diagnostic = 23.8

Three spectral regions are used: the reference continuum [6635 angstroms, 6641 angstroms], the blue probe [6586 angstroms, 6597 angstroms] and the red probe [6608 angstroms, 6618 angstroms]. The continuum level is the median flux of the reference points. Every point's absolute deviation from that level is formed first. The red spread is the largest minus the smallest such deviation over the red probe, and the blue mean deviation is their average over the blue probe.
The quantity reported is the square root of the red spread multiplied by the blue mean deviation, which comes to 1.3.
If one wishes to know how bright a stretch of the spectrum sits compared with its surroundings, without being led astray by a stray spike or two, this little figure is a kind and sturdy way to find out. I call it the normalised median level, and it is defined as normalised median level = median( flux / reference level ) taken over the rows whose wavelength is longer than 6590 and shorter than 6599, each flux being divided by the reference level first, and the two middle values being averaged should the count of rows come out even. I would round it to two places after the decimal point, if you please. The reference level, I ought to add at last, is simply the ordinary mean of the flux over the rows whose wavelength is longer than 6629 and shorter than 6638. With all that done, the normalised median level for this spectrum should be 1.08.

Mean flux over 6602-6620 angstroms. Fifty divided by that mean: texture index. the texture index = 1.90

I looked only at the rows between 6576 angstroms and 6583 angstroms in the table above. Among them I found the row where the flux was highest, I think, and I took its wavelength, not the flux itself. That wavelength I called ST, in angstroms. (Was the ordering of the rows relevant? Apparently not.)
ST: 6582.68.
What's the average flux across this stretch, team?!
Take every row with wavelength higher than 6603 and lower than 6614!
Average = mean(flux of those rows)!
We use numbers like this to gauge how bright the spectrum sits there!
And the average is 26.5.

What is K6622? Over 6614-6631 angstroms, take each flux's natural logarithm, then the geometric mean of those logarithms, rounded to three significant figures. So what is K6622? 3.22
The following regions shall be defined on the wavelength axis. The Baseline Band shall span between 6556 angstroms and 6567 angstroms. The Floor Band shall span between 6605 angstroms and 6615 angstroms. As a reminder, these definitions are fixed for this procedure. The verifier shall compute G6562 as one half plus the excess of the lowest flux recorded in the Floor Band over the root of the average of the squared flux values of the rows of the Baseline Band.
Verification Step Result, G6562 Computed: -1.3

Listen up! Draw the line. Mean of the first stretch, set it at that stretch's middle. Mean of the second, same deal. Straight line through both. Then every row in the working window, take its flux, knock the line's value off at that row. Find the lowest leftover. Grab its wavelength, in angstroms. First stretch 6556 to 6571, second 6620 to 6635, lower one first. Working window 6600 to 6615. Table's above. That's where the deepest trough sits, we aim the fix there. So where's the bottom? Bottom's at 6600.89 angstroms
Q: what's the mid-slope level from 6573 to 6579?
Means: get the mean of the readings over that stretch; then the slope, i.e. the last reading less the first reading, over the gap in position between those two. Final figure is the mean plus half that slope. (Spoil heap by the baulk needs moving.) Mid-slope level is 26.0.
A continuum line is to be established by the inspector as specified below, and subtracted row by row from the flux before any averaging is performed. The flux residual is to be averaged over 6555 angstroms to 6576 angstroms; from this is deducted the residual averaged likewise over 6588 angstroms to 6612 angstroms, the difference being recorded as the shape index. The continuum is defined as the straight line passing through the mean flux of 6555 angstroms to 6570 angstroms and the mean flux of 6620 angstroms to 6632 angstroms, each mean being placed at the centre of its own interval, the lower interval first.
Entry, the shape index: -0.97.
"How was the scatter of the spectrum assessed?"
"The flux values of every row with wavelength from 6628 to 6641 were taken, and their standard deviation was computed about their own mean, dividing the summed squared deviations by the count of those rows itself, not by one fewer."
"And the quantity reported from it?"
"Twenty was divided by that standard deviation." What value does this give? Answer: 209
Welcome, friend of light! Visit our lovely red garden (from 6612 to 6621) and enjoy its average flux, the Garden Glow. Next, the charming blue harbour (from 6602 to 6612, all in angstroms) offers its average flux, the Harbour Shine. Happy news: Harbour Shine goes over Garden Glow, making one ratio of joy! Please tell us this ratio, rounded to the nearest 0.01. 1.02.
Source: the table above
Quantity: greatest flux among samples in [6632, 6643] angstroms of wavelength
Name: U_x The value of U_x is 24.4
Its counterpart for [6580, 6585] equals 27.1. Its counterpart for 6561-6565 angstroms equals 28.2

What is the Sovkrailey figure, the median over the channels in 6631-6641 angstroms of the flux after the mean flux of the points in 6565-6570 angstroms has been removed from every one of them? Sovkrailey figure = -2.9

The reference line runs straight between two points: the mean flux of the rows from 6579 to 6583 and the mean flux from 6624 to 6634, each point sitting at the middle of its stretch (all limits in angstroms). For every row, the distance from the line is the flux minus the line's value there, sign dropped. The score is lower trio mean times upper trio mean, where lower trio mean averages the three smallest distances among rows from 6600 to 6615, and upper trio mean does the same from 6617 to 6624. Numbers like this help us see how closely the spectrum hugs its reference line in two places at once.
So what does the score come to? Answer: 0.32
